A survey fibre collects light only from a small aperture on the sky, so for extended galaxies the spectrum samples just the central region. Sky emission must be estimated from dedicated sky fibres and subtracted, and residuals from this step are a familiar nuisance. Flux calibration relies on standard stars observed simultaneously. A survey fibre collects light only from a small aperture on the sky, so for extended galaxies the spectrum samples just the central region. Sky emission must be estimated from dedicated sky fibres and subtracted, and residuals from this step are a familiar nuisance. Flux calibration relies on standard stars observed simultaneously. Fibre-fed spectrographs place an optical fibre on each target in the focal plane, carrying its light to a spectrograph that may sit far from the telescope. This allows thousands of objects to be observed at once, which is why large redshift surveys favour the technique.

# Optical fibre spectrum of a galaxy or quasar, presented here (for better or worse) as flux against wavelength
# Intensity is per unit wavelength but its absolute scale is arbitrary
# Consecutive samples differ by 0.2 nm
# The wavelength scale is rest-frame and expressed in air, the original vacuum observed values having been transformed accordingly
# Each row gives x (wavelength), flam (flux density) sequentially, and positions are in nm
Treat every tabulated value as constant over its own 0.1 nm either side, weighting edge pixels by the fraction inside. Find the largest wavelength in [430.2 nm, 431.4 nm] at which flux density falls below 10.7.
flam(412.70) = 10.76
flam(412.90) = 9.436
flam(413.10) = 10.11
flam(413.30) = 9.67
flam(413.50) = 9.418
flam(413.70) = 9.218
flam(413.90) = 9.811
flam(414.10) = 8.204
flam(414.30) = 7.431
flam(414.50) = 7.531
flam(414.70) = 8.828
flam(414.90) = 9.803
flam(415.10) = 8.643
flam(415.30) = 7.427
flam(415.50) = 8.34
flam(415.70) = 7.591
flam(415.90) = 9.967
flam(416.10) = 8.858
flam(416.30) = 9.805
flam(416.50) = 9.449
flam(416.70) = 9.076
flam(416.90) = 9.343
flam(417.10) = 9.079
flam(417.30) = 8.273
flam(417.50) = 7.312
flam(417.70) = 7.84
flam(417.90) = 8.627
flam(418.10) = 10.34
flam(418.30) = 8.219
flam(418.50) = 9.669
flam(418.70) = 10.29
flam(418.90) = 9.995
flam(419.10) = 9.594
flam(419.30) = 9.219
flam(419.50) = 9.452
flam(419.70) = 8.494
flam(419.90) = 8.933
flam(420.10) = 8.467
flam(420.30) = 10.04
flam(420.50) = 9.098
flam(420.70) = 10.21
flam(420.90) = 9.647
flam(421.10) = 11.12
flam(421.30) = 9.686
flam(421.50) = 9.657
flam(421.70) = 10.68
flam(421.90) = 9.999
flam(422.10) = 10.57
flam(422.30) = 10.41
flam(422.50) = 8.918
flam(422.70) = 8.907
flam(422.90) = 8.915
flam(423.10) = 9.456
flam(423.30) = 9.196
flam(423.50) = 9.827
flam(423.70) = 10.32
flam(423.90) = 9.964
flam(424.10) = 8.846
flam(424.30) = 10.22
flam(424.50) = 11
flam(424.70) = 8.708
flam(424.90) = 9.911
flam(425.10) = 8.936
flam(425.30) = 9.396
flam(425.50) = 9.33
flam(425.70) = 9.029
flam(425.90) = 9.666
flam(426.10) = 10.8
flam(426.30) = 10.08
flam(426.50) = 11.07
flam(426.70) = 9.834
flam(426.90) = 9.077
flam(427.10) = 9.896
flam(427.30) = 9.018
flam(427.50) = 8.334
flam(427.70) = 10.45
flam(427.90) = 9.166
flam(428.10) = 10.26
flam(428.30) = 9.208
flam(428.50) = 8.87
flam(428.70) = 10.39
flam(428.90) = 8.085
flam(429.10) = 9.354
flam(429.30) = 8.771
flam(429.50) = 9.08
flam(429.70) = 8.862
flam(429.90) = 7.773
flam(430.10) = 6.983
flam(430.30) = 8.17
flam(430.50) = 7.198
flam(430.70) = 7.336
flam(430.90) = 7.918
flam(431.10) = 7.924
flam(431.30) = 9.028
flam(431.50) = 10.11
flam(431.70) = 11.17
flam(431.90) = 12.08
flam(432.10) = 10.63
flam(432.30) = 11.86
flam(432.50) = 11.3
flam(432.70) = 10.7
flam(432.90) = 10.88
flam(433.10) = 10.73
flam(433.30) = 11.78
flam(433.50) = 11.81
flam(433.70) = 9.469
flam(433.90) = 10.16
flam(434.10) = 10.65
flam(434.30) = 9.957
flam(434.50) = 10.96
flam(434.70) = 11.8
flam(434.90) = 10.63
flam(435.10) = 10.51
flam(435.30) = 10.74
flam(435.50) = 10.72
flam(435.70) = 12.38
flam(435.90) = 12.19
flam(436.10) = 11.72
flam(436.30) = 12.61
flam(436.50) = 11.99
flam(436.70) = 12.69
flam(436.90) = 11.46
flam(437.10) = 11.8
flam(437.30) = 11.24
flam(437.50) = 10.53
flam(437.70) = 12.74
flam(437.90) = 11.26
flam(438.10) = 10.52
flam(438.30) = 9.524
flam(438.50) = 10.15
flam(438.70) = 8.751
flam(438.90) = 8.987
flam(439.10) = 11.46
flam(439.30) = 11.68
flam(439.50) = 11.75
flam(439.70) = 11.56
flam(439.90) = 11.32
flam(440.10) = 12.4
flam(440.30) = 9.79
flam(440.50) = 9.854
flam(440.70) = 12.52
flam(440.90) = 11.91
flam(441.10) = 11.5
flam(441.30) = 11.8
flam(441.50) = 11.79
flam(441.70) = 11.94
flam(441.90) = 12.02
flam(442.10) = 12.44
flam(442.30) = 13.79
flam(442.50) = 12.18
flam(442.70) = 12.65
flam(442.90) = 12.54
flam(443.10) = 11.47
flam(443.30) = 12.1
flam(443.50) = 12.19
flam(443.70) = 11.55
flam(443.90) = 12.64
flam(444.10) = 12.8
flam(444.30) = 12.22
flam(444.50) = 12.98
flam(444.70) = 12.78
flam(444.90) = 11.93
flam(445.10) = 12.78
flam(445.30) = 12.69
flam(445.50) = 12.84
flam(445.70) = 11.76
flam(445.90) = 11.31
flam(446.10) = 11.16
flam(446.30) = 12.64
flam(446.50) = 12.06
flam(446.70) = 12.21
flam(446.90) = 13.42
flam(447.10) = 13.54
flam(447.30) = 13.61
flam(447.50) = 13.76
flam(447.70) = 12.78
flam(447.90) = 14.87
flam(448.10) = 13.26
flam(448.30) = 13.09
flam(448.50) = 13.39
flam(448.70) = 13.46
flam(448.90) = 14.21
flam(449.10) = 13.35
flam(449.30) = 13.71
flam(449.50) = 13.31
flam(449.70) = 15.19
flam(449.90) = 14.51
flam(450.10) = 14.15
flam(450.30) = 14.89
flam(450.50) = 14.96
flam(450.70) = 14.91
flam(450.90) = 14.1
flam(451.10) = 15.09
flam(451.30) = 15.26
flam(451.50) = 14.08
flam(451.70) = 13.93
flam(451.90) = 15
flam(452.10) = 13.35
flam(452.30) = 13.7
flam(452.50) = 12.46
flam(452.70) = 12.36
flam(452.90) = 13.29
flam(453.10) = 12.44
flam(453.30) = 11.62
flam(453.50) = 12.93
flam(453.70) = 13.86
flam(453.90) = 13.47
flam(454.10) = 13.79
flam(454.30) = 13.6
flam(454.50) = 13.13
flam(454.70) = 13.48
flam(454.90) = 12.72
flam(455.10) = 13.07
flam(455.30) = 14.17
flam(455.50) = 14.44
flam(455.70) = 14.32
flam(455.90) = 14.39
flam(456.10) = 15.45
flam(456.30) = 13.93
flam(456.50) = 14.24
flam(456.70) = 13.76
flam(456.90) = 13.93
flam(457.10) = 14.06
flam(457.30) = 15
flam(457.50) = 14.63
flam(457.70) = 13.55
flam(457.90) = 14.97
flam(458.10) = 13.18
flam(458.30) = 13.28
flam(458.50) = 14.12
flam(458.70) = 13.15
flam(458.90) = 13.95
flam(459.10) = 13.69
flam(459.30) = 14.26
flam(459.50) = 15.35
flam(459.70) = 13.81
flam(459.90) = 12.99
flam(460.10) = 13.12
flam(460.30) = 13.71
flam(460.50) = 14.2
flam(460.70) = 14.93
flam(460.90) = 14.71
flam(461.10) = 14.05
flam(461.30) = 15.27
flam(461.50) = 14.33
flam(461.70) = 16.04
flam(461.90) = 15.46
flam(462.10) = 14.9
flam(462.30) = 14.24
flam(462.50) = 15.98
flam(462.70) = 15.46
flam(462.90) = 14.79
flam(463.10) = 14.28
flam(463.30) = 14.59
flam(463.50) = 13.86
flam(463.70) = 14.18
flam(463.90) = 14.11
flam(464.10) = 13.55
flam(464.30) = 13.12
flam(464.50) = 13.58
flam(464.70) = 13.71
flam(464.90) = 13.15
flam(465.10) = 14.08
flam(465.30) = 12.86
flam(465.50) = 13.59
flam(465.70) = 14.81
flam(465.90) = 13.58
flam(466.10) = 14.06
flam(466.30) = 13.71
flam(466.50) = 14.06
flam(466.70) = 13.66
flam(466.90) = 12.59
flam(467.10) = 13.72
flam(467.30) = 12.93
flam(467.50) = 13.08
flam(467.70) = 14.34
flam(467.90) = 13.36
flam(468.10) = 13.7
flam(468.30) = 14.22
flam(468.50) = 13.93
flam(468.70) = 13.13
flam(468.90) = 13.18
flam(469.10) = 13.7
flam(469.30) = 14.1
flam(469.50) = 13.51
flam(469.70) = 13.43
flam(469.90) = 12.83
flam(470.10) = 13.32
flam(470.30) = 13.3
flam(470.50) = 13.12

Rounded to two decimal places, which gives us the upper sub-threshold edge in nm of 431.30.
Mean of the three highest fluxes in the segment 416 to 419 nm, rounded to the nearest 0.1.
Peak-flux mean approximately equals 10.2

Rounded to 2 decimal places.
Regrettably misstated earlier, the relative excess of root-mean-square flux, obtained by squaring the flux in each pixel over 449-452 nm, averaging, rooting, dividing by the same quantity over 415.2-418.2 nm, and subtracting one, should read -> 0.64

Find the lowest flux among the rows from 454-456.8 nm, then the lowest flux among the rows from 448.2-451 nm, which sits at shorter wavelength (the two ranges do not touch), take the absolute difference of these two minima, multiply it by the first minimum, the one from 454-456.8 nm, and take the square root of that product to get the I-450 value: 2.2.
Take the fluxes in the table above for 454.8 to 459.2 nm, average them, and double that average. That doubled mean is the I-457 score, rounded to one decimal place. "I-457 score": 28.0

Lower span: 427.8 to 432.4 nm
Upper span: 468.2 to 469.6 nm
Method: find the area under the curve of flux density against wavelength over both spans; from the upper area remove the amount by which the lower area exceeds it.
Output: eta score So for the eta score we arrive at -4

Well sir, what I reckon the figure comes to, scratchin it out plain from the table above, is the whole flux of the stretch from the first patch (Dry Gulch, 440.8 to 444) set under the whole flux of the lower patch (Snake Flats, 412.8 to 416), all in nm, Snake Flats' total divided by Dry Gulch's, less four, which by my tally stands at -3.27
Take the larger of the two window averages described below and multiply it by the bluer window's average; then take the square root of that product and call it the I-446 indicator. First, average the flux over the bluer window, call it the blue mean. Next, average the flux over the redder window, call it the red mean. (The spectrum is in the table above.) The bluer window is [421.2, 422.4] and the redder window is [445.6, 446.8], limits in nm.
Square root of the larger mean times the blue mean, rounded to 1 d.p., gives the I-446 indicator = 11.0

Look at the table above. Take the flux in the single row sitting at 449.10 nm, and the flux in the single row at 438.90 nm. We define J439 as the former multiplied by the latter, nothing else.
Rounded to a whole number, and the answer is 120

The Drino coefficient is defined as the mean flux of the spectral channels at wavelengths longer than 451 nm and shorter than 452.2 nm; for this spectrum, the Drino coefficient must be 14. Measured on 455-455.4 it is 14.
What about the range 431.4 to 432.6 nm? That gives 11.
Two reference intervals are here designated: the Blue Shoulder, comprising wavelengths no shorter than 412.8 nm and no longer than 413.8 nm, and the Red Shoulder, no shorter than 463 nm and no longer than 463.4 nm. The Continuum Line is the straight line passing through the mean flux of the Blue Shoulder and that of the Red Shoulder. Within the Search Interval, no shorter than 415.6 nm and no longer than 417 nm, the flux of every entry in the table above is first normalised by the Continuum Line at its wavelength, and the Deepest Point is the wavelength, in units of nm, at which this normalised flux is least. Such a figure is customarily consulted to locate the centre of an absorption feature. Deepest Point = 415.70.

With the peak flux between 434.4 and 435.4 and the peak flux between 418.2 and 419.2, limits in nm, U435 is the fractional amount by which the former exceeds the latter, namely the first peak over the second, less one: 0.1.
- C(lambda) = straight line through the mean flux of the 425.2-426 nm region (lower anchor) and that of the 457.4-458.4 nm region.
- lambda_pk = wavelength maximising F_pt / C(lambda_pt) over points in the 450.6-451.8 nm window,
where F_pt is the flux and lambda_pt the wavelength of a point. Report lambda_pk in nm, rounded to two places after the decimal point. 451.30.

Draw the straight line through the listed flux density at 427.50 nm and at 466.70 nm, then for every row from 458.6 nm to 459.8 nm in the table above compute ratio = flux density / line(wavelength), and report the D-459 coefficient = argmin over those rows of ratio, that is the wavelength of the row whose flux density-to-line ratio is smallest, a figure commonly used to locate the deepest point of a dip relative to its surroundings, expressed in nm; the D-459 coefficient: 458.70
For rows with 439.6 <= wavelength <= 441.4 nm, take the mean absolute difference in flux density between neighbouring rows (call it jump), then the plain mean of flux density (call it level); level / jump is 11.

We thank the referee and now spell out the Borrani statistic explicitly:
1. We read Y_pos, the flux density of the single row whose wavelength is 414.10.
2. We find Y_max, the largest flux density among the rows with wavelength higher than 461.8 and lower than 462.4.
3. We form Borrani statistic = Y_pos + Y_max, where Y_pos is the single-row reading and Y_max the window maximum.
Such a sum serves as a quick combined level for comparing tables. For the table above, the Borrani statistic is 23.7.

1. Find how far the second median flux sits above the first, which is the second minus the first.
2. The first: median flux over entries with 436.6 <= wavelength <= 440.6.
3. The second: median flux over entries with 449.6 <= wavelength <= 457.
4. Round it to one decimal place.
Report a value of 2.6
